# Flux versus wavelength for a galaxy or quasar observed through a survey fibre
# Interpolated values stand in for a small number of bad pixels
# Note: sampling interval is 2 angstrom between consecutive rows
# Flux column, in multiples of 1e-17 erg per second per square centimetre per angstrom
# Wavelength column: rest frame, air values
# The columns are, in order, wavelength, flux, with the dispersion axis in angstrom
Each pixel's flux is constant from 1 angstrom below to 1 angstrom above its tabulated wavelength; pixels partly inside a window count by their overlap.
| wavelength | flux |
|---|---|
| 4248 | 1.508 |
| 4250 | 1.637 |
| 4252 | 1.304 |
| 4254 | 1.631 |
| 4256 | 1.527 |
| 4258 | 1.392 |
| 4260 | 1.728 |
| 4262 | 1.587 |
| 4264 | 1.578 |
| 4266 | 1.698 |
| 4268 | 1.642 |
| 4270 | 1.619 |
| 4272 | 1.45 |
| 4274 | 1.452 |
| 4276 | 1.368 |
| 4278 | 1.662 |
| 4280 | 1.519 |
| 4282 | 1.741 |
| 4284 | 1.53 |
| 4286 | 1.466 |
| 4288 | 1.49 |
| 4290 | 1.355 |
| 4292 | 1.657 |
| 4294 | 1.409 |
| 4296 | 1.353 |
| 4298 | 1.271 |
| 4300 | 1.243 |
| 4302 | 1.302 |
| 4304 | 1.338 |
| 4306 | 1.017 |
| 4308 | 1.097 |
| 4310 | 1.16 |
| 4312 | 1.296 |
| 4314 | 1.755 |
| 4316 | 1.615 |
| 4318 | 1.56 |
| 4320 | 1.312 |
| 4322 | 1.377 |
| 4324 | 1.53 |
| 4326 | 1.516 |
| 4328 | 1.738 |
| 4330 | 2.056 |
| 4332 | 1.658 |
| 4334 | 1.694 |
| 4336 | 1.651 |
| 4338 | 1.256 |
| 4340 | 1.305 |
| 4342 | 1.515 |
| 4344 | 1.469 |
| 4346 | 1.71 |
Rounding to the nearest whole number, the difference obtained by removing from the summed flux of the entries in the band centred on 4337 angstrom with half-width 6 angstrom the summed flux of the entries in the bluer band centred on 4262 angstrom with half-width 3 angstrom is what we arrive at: 4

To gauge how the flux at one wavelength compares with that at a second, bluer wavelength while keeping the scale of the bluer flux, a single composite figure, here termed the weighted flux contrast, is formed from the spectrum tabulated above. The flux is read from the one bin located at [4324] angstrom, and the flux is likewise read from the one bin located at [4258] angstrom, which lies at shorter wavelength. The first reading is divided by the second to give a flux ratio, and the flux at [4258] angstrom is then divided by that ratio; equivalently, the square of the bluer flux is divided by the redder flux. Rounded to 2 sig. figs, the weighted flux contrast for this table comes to 1.3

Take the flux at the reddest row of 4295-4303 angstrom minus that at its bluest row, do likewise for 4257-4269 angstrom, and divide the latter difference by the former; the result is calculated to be -4.9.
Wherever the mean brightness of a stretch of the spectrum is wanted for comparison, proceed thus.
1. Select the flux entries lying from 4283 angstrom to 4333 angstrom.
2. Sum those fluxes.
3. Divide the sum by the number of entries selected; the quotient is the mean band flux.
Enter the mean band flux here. 1.44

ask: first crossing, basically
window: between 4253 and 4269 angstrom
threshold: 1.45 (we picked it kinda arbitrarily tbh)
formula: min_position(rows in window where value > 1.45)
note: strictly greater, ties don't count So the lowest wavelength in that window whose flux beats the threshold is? 4254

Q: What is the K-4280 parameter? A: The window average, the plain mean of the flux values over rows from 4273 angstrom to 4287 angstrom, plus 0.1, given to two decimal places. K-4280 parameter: 1.63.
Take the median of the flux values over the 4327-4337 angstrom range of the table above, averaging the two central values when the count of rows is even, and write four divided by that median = 2.36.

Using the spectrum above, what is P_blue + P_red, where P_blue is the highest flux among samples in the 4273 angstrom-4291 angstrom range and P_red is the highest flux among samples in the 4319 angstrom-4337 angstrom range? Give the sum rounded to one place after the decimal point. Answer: 3.8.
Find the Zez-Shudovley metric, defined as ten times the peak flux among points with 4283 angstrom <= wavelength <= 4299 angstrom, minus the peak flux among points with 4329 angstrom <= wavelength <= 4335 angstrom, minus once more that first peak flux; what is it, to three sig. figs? 12.9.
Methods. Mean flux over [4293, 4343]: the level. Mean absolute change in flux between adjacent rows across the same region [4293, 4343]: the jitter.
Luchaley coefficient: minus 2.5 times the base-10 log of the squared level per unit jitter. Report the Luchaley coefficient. -2.83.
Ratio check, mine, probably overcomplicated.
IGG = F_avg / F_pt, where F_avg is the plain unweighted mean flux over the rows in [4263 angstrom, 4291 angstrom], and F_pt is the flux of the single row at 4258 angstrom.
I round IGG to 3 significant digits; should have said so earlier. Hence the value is 1.11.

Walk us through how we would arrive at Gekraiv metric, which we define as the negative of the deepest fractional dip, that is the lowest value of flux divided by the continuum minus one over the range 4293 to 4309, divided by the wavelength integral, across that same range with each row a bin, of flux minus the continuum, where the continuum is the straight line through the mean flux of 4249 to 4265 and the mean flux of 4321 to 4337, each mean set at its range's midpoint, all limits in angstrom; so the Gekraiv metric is -0.065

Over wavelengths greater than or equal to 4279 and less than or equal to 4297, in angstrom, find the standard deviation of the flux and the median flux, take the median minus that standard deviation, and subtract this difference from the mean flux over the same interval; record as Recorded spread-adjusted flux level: 0.14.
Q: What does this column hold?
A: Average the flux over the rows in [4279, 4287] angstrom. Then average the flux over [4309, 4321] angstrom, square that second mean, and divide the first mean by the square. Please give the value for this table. 0.74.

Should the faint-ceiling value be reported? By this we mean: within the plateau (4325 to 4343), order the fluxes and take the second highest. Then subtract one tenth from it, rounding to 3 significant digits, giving 1.64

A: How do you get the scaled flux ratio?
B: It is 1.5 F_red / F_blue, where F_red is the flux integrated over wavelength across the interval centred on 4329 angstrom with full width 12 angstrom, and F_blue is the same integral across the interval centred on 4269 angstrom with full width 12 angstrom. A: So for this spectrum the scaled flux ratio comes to 1.62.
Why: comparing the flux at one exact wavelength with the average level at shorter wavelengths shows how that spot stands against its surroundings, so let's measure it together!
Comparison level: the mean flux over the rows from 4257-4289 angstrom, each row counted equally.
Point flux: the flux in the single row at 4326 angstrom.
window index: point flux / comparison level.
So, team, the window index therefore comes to 0.97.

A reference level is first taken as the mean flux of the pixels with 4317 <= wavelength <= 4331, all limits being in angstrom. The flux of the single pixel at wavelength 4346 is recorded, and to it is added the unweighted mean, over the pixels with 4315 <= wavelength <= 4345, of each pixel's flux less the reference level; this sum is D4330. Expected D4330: 1.68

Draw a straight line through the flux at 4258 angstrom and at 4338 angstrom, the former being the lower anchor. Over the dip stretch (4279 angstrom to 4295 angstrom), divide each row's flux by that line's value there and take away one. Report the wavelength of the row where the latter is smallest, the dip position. 4290 angstrom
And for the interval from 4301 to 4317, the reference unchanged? 4306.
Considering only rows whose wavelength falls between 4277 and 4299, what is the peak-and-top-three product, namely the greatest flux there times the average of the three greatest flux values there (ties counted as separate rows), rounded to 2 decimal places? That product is 2.94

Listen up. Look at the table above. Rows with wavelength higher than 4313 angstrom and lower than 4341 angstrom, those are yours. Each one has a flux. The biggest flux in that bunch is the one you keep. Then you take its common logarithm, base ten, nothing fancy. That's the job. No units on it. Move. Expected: 0.313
